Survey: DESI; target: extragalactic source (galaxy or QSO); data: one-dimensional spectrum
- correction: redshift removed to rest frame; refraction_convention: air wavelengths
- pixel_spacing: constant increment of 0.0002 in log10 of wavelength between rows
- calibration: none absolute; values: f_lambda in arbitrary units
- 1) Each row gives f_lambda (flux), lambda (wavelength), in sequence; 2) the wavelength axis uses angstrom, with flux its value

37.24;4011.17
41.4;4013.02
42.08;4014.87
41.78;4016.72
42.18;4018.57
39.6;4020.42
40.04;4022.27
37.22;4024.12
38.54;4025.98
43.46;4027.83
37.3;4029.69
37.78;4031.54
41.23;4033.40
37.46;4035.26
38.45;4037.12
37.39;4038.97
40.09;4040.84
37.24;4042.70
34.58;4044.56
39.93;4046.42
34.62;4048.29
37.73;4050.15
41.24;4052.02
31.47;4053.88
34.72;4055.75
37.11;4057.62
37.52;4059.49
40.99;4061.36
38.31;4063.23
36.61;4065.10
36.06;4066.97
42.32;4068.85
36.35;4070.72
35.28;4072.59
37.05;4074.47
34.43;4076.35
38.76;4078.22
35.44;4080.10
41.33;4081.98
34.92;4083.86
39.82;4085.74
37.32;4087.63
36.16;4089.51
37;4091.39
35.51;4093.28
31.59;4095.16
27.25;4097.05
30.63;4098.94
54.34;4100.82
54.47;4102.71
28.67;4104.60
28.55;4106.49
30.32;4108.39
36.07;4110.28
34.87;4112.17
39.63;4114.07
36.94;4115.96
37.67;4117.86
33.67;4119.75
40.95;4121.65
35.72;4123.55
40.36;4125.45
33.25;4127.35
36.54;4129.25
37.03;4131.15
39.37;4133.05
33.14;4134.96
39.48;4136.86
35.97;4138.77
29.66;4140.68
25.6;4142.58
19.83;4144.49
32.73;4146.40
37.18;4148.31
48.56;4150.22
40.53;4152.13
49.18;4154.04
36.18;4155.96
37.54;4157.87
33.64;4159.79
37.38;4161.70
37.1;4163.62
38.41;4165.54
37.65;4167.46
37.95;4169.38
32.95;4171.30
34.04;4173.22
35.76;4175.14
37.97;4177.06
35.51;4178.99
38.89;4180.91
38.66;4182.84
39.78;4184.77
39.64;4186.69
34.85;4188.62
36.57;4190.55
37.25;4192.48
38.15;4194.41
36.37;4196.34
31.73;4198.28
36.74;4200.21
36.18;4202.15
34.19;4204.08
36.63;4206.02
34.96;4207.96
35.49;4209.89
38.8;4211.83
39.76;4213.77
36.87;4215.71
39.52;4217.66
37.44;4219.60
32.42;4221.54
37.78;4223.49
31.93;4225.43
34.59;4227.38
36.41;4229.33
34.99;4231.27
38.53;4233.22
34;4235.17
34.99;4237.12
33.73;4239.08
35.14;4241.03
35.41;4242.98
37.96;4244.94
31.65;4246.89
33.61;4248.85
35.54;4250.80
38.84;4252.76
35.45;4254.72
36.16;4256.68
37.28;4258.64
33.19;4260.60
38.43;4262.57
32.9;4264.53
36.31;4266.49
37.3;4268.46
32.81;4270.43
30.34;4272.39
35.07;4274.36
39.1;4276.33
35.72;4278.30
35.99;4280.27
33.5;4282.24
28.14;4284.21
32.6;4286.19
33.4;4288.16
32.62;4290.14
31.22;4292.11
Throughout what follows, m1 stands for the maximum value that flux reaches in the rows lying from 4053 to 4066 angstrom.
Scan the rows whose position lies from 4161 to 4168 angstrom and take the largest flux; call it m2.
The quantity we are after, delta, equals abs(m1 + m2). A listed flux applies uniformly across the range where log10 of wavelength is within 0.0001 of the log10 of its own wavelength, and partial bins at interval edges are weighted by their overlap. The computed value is 79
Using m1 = 40.99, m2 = 38.41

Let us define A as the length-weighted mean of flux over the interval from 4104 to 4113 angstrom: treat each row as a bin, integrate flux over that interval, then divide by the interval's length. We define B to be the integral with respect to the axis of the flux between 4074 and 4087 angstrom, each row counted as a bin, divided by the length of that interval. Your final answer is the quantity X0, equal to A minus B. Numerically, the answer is -6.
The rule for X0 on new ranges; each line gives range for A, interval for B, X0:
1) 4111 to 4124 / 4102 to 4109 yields 2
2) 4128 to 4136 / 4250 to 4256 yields 0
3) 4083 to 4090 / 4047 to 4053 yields -1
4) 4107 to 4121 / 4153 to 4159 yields -5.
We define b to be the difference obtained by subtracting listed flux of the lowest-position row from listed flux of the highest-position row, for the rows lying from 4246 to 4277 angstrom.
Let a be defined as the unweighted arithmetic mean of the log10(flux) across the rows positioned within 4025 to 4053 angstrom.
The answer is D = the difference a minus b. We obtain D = -5.9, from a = 1.58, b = 7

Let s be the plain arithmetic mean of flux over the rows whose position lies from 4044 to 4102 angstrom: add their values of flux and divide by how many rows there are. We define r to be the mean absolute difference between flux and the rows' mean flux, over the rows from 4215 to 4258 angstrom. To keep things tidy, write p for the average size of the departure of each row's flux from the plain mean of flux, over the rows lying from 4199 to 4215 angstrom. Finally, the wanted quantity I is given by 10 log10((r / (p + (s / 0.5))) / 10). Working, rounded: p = 1.39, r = 1.75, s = 37.0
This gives -26.3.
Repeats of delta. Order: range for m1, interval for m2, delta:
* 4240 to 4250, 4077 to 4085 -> 79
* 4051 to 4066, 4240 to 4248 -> 79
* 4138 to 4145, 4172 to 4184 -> 75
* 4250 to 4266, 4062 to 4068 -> 77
